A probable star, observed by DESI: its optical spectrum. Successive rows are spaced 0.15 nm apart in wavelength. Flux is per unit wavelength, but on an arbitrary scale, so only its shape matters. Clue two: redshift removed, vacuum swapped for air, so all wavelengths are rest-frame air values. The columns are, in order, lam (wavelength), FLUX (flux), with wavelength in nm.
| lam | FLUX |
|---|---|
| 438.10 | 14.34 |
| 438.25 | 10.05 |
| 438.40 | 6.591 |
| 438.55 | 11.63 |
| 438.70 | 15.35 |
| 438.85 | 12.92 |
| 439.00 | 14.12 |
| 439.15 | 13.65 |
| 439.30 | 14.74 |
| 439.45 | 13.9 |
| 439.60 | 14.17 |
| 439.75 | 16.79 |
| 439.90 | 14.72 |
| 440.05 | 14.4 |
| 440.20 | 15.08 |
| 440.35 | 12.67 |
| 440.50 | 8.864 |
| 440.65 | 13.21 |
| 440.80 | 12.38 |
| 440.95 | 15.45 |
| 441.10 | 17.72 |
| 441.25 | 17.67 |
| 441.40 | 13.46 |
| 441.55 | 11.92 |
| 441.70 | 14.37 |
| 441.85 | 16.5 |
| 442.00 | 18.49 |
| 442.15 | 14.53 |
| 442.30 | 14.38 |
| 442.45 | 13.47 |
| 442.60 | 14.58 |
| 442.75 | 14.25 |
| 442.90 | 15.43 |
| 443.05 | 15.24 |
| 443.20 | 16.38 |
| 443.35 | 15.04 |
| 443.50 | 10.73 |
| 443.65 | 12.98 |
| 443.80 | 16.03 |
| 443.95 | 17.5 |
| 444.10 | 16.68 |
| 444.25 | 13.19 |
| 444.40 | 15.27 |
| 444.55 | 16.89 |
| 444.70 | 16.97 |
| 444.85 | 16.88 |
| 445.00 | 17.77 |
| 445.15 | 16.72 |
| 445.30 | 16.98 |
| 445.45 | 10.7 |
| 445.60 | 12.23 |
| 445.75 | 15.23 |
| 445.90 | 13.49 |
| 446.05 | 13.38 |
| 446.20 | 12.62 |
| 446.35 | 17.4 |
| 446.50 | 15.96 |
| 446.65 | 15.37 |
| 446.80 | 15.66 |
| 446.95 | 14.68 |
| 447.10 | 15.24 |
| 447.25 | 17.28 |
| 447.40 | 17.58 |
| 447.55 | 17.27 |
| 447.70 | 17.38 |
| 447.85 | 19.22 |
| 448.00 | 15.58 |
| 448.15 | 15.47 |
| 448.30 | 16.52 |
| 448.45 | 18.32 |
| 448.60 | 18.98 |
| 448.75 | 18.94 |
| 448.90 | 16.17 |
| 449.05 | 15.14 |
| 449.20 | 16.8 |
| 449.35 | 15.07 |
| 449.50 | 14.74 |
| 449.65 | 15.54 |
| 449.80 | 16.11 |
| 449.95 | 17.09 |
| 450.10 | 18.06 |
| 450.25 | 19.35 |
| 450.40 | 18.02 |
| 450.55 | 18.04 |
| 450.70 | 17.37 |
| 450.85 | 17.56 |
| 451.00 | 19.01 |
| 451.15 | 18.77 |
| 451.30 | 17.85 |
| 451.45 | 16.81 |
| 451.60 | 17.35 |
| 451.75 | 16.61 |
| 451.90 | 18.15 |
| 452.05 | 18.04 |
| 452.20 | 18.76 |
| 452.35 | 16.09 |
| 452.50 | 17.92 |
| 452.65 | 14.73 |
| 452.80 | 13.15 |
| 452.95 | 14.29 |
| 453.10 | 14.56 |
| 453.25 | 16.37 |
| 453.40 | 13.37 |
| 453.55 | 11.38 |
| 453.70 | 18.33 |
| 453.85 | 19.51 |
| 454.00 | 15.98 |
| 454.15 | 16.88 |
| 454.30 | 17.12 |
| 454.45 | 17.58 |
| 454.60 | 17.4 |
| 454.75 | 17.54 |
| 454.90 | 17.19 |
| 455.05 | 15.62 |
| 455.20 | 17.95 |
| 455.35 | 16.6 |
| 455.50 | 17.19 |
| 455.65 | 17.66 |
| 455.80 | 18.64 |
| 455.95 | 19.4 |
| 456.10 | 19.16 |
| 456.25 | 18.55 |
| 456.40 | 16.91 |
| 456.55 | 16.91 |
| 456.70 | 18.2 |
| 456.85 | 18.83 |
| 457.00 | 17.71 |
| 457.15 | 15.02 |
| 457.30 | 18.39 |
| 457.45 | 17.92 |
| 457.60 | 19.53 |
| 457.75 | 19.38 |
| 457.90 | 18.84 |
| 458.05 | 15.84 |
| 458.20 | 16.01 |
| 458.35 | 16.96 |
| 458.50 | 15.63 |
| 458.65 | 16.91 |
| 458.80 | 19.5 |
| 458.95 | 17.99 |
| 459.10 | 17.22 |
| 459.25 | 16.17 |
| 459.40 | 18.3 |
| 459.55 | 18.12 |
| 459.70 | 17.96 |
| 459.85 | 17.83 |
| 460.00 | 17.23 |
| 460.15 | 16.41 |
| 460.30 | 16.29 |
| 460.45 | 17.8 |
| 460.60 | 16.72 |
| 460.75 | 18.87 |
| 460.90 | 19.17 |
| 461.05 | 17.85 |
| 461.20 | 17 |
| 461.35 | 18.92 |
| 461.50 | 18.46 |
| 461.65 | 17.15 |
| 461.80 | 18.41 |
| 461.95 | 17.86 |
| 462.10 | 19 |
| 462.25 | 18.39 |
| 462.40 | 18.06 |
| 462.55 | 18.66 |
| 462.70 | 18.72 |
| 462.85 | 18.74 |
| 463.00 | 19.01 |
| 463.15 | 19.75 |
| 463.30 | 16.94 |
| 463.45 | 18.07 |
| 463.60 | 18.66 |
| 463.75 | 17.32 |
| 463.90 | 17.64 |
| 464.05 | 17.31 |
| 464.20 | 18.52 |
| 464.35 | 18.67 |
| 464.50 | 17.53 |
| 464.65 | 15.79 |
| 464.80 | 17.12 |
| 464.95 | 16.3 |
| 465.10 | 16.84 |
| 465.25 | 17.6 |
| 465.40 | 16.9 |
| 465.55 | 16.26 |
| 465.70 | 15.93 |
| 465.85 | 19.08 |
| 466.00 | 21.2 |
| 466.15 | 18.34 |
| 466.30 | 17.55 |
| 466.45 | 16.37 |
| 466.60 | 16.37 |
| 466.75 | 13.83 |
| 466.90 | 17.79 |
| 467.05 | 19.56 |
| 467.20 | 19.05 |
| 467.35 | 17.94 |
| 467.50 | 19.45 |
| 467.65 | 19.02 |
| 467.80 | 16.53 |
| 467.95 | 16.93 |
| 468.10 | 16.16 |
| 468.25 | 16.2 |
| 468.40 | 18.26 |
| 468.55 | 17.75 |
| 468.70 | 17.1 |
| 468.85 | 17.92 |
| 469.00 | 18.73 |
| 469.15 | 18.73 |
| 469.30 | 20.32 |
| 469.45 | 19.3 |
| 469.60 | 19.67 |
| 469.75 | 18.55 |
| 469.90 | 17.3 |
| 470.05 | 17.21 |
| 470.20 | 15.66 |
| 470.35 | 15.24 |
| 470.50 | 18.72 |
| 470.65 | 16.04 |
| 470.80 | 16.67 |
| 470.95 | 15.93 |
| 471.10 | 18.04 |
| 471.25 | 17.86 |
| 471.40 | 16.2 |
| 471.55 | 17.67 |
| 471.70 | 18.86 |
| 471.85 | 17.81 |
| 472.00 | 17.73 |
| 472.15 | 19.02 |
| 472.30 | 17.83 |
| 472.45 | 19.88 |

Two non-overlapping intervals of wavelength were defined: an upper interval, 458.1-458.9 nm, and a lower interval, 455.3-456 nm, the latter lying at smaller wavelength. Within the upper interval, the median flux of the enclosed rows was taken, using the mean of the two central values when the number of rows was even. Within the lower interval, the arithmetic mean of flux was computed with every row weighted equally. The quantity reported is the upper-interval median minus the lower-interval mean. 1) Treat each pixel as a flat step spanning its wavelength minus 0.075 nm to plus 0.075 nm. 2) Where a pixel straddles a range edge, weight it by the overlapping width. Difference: -1.0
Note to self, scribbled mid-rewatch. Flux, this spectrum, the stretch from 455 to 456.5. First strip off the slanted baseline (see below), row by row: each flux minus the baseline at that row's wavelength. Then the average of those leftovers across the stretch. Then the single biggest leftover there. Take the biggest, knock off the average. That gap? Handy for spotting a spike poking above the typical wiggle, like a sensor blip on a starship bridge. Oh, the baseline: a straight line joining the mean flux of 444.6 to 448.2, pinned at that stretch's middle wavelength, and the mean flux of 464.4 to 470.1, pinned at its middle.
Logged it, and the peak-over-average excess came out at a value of 1.6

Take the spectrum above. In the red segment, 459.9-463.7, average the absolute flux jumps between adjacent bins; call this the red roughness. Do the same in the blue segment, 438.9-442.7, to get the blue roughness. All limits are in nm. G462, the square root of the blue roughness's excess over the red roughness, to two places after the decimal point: 0.95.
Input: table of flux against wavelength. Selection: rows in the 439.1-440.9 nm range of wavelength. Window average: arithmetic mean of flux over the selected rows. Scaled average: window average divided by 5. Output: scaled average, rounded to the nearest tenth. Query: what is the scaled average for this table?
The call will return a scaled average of 2.7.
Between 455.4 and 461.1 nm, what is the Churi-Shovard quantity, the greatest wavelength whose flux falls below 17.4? 460.60 nm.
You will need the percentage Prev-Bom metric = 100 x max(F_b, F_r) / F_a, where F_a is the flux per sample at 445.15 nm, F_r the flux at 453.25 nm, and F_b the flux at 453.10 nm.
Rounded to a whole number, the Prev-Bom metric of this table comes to 98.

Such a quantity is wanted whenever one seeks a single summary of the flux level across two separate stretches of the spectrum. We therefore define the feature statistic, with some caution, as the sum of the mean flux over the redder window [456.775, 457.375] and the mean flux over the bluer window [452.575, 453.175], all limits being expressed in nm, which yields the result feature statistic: 31.7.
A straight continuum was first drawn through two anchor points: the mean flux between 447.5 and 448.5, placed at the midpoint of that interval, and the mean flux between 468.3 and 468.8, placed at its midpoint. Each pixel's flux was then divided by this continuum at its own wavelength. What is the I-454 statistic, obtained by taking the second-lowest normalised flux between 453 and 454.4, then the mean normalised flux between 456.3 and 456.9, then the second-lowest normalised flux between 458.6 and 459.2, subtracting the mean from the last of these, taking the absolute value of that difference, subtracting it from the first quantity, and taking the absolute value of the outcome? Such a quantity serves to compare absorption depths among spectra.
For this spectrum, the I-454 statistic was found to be 0.74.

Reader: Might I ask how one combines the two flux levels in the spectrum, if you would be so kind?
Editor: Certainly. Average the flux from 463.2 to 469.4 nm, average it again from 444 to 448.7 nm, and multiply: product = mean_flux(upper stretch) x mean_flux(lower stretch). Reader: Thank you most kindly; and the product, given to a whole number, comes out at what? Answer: 281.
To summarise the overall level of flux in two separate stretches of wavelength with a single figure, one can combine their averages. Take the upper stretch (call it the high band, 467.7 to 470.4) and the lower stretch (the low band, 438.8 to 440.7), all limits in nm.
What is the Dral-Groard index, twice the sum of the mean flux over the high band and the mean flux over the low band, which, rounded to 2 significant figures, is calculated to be 63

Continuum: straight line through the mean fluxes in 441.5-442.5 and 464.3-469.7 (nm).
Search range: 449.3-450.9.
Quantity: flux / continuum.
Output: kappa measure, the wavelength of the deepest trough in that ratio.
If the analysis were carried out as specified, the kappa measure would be 449.50 nm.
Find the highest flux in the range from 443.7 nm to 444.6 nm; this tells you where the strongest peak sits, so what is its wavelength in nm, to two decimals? 443.95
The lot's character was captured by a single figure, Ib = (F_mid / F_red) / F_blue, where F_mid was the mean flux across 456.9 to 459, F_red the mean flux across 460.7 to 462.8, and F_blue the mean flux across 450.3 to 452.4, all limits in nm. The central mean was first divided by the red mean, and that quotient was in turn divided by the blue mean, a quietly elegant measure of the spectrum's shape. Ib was 0.054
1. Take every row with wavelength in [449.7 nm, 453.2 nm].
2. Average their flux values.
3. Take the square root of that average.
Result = 4.14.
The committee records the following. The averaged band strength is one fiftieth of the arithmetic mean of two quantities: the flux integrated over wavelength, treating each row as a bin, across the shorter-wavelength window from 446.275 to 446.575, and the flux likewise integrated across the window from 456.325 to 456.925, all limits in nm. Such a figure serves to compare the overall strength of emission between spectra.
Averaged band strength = 0.156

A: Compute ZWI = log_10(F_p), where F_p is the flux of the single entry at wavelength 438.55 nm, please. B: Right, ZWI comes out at 1.07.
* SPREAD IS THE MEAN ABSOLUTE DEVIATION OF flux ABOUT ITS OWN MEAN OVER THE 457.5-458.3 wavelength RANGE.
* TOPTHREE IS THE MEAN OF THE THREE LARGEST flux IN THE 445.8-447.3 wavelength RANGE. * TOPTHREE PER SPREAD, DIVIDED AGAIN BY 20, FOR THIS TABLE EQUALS 0.53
